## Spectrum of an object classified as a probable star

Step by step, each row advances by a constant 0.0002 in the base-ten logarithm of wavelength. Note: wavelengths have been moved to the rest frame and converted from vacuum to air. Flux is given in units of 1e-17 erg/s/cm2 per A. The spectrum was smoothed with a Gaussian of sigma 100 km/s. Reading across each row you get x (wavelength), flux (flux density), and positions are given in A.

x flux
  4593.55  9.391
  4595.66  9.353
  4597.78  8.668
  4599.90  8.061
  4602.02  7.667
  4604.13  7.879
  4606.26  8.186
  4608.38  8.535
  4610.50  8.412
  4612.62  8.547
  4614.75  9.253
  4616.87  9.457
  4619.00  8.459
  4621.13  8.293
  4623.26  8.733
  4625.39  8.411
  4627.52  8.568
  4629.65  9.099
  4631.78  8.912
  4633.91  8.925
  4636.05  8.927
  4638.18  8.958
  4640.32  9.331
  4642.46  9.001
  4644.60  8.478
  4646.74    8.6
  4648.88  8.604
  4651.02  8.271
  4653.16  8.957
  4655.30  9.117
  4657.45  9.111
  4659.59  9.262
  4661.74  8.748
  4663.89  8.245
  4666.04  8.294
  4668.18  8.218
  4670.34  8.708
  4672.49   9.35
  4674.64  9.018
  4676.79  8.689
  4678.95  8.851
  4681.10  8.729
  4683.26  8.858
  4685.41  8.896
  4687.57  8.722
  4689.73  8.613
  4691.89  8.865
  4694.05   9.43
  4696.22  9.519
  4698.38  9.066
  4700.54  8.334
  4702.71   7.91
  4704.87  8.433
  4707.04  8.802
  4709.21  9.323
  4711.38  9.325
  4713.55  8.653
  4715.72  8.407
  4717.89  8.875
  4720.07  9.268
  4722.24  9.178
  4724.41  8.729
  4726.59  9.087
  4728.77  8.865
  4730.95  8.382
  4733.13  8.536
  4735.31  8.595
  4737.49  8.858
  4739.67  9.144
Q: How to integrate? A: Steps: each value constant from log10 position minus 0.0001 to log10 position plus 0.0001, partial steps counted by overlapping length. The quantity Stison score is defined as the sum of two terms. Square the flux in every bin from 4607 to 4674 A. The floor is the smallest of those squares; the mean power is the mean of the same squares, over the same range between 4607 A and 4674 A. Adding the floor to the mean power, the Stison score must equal 145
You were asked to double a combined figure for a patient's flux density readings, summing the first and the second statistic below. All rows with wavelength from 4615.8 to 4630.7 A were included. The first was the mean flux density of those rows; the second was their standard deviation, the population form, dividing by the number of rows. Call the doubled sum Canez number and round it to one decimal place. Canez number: 18.2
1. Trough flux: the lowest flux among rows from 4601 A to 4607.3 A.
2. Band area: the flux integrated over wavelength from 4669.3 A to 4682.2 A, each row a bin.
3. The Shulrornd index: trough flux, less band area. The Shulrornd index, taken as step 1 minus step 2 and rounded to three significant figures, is -107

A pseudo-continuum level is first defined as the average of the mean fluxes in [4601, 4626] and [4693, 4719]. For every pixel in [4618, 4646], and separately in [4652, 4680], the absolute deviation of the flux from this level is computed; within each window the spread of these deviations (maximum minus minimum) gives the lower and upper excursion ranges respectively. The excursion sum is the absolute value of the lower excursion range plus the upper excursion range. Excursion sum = 1.26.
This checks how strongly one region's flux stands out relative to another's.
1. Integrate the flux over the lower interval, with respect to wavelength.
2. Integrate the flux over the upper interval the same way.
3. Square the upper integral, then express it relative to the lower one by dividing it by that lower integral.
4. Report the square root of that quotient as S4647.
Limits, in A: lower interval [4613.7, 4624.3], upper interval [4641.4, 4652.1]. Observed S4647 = 9.5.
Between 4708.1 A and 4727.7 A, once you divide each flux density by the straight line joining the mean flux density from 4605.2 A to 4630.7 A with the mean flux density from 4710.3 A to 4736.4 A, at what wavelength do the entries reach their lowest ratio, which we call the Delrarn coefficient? 4715.72 A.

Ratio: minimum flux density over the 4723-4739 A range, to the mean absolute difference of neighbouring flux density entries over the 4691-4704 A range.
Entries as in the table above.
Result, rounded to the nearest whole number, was 19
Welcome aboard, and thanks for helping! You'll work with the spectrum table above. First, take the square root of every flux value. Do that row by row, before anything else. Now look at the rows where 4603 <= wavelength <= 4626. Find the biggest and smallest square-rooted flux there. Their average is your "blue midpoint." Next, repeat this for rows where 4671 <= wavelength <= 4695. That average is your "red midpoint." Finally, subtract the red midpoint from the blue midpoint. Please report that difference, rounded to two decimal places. -0.06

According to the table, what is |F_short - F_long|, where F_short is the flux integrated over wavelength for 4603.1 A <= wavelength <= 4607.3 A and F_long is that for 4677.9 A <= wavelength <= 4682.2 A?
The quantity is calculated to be 4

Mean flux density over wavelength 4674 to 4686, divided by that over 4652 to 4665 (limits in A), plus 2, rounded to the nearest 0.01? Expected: 2.99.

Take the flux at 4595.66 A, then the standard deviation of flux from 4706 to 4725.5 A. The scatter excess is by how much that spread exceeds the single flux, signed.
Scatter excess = -9.0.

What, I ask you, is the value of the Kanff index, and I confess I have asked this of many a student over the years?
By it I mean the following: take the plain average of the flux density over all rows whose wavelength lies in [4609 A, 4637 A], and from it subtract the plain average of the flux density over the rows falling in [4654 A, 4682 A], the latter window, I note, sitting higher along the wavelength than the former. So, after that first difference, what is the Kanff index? -0.03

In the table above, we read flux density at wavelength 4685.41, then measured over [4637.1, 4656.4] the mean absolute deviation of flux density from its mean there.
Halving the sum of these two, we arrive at 4.59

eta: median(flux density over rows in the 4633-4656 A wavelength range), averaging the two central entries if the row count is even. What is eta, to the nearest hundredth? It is 8.93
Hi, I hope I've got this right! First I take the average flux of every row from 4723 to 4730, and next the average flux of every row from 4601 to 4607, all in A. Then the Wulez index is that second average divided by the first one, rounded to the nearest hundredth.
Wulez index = 0.89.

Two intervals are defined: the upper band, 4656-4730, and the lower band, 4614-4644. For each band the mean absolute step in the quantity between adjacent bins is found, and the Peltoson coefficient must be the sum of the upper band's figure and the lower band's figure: 0.61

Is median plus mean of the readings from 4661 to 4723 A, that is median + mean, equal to 17.61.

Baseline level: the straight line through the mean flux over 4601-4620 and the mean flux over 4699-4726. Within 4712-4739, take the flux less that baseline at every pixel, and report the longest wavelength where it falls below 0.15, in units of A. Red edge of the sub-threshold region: 4737.49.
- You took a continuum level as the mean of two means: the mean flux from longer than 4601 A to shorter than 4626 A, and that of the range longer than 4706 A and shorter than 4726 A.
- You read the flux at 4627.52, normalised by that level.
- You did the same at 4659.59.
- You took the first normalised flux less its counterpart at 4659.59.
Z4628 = -0.08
